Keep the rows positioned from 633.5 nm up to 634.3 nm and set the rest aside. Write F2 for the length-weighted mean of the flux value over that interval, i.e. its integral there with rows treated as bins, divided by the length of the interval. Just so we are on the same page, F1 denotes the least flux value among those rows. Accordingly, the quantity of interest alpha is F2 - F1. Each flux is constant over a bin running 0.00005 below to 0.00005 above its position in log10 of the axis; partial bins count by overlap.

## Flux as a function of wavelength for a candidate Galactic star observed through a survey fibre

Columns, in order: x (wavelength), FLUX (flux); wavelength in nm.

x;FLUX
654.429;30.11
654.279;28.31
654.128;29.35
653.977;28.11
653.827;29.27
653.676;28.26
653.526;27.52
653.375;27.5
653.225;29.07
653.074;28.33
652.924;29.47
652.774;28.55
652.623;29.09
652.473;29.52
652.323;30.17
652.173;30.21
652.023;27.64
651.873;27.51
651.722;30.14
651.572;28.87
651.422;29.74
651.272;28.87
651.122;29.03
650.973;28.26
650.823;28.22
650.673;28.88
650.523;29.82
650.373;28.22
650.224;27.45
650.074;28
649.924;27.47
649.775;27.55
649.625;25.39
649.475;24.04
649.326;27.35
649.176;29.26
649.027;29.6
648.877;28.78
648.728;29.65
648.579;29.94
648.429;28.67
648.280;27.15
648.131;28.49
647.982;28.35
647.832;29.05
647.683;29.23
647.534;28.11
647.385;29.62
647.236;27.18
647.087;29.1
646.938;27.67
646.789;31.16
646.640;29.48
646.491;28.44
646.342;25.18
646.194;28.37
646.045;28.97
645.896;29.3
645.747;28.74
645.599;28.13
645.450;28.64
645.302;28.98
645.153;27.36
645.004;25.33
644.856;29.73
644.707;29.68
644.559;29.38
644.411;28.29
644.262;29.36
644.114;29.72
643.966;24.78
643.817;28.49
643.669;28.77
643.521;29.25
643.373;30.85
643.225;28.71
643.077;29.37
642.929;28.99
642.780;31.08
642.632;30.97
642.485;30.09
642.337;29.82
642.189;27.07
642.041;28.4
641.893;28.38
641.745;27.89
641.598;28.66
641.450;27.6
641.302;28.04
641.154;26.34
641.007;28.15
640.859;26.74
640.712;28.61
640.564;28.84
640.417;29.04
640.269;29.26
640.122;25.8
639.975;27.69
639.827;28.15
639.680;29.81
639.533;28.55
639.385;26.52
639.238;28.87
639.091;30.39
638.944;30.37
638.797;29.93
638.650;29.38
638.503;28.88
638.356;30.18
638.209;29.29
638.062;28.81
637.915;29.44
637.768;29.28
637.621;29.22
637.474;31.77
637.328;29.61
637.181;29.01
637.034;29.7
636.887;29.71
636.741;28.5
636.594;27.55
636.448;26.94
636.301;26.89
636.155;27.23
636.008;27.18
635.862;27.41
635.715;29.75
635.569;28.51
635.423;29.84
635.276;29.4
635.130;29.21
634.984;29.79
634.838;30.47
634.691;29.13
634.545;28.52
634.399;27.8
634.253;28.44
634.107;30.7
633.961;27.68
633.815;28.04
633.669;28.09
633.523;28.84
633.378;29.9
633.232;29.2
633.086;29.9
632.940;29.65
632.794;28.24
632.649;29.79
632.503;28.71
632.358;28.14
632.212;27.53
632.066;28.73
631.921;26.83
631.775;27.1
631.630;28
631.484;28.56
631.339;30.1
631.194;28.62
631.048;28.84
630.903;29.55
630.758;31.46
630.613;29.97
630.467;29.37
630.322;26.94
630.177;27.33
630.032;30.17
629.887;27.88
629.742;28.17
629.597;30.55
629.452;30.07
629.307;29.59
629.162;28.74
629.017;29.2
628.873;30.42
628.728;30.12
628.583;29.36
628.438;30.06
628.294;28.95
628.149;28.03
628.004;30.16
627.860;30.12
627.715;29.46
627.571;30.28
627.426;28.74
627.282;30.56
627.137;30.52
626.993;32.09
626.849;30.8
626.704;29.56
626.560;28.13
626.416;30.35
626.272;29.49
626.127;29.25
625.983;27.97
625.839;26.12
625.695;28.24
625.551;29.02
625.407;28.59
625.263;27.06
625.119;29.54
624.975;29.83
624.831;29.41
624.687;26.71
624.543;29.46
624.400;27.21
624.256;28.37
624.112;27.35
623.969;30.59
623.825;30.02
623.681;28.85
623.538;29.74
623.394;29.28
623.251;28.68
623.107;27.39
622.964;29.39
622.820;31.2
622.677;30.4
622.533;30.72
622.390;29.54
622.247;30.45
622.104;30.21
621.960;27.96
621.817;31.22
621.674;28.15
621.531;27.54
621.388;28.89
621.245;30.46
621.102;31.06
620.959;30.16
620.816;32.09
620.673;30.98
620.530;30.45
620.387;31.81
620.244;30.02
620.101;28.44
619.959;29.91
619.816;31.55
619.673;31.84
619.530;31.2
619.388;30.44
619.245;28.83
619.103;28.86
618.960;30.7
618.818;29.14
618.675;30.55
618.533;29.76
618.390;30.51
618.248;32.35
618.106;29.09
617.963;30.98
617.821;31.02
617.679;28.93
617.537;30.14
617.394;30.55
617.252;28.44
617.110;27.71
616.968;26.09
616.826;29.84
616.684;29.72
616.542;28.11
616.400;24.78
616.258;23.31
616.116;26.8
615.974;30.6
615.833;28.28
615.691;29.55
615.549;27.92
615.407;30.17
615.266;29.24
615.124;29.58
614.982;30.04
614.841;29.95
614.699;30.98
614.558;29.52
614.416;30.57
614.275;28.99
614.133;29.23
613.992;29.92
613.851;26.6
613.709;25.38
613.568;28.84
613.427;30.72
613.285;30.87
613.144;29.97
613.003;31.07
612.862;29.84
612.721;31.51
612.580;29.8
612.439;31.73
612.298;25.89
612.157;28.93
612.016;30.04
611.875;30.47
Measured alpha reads 0.9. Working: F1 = 27.68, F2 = 28.6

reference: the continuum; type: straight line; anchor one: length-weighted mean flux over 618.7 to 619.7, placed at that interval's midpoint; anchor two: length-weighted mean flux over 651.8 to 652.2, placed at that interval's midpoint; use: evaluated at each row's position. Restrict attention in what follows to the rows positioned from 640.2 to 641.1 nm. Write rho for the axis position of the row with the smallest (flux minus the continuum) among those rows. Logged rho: 640.859 nm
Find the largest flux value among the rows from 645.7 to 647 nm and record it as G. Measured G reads 31.16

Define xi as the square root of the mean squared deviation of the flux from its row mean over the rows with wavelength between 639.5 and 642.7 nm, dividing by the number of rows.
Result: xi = 1.2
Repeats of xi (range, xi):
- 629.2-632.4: 1.3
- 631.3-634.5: 1.0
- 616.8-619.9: 1.4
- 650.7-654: 0.9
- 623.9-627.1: 1.4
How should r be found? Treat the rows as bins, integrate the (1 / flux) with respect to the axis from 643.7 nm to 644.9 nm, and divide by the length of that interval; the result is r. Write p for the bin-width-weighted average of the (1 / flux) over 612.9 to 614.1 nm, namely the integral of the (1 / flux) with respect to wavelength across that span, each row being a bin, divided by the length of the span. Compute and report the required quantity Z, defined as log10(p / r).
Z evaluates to -0.007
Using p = 0.0344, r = 0.0350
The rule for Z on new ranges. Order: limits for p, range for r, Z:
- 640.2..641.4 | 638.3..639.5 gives 0.017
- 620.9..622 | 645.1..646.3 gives -0.014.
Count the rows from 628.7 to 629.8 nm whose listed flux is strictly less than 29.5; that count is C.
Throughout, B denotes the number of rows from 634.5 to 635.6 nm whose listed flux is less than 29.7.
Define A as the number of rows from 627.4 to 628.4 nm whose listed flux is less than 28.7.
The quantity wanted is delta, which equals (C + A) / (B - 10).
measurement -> -0.8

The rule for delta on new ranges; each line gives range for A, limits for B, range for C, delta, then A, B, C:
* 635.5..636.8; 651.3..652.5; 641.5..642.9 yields -2.2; 8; 4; 5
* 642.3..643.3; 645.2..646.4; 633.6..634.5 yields -2.5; 0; 8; 5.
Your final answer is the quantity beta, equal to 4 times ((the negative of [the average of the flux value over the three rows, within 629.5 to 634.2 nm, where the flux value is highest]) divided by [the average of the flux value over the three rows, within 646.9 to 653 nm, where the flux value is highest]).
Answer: -4.10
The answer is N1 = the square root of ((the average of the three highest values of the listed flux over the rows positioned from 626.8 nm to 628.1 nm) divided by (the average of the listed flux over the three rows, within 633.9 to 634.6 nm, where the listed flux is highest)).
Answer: 1.03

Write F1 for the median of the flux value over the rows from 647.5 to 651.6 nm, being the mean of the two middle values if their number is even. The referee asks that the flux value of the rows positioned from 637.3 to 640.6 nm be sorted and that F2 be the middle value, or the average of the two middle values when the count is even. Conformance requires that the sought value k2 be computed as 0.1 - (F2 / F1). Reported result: -0.924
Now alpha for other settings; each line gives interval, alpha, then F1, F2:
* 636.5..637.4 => 1.4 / 27.55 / 29.0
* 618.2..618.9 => 1.3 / 29.14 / 30.4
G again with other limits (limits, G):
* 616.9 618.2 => 31.02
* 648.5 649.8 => 29.94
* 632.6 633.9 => 29.9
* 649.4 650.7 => 29.82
